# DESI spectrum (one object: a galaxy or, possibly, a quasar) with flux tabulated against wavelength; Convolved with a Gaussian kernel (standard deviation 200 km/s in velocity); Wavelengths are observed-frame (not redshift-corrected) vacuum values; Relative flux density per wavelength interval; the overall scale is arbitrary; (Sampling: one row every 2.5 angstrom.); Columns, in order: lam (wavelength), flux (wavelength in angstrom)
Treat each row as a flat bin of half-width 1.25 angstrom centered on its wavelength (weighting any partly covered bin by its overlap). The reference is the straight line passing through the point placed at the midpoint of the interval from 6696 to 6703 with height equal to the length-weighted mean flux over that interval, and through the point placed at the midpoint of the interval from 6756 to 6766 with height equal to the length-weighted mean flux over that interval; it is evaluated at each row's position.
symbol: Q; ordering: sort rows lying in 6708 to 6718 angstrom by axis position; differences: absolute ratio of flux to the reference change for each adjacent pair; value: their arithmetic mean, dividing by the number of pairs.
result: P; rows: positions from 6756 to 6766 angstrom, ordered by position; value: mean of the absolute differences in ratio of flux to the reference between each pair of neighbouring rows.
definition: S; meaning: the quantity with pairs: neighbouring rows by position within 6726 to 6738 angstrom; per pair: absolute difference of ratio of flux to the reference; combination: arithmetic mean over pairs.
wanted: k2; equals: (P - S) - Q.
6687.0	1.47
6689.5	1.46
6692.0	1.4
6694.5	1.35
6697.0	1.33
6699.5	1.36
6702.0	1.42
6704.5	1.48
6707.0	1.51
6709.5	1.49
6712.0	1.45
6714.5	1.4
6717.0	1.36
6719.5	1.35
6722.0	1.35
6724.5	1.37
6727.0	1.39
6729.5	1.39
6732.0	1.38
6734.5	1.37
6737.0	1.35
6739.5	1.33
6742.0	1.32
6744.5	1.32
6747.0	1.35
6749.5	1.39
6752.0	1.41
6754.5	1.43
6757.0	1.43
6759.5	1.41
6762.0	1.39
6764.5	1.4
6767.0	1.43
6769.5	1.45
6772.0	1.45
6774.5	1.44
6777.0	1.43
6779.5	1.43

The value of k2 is -0.03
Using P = 0.012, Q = 0.033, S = 0.0083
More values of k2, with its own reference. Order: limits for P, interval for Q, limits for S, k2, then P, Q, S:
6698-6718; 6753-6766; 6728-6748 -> 0.01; 0.031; 0.009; 0.0110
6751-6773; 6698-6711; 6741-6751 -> -0.04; 0.011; 0.030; 0.0163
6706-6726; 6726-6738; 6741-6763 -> 0.00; 0.019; 0.008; 0.0134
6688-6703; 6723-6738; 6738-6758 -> 0.01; 0.032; 0.009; 0.0121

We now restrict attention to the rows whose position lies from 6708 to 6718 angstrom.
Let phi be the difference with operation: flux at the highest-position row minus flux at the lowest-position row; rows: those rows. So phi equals -0.13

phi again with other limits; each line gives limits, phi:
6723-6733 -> 0.01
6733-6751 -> 0.02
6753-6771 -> 0.02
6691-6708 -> 0.11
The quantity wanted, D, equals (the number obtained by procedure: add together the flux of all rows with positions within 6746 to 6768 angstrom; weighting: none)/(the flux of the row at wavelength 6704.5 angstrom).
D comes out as 8.5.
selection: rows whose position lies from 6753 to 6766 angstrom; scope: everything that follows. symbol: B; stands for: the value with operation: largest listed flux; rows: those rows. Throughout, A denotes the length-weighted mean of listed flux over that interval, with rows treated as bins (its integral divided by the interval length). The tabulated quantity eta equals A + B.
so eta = 2.84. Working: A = 1.41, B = 1.43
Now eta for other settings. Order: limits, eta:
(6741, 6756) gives 2.80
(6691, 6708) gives 2.92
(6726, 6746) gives 2.75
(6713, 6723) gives 2.77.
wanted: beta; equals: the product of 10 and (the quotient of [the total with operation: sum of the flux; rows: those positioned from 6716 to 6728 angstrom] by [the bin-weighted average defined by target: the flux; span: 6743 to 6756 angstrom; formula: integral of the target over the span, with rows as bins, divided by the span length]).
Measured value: 49.4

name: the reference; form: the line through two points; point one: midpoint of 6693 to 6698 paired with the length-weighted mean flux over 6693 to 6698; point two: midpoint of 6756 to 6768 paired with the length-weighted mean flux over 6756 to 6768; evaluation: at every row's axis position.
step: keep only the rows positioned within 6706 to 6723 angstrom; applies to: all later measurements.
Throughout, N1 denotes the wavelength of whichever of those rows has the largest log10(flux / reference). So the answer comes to 6707.0 angstrom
